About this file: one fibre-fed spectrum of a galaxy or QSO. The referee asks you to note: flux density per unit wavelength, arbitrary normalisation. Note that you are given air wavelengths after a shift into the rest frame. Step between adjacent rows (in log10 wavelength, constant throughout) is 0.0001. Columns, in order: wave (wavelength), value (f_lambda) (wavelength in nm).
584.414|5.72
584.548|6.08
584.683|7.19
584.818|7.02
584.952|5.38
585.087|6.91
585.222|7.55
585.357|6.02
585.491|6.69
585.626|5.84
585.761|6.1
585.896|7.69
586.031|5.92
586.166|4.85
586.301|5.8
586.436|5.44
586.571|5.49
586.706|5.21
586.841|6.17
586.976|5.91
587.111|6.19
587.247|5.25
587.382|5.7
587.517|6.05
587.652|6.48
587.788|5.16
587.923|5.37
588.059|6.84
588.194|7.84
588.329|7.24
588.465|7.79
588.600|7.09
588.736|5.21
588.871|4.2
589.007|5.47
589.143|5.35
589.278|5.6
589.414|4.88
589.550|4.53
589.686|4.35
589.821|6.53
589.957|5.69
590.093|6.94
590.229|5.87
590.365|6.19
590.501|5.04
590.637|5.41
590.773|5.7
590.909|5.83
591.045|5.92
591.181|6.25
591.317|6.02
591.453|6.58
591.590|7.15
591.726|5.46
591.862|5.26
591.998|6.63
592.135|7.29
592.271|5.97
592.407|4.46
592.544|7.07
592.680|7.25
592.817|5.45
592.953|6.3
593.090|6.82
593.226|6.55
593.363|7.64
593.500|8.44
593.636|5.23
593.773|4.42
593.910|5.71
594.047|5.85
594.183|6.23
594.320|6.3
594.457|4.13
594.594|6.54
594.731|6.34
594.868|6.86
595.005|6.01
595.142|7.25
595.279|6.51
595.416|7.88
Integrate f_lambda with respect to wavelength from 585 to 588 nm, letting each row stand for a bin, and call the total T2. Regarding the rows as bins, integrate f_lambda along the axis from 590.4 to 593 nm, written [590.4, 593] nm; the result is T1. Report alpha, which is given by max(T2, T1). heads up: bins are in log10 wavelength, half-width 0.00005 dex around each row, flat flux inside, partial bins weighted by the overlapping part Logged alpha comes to 18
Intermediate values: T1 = 15.7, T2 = 18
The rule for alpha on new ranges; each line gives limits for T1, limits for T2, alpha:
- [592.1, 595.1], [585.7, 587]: 19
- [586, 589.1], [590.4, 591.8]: 18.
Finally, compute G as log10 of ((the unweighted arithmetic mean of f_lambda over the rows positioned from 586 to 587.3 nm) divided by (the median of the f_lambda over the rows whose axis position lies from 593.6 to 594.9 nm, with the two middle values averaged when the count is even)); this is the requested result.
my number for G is -0.031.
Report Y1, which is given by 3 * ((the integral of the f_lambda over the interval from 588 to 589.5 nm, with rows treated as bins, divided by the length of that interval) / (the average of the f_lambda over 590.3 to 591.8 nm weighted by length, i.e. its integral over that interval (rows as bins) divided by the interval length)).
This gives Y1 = 3.08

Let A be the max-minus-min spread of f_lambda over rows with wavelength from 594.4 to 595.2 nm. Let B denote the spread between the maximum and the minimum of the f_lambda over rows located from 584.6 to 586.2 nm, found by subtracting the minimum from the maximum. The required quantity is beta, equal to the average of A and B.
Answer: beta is 3.0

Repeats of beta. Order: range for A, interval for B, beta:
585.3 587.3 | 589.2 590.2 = 2.7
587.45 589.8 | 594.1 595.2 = 3.4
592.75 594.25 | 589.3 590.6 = 3.3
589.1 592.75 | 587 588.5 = 2.8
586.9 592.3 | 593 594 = 3.8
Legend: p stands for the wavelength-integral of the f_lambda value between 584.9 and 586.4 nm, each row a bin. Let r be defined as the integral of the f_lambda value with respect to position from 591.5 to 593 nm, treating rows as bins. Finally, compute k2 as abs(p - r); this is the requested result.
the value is 0.04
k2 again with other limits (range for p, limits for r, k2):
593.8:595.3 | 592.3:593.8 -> 0.41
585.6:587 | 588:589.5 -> 0.98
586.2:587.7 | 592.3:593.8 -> 0.92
